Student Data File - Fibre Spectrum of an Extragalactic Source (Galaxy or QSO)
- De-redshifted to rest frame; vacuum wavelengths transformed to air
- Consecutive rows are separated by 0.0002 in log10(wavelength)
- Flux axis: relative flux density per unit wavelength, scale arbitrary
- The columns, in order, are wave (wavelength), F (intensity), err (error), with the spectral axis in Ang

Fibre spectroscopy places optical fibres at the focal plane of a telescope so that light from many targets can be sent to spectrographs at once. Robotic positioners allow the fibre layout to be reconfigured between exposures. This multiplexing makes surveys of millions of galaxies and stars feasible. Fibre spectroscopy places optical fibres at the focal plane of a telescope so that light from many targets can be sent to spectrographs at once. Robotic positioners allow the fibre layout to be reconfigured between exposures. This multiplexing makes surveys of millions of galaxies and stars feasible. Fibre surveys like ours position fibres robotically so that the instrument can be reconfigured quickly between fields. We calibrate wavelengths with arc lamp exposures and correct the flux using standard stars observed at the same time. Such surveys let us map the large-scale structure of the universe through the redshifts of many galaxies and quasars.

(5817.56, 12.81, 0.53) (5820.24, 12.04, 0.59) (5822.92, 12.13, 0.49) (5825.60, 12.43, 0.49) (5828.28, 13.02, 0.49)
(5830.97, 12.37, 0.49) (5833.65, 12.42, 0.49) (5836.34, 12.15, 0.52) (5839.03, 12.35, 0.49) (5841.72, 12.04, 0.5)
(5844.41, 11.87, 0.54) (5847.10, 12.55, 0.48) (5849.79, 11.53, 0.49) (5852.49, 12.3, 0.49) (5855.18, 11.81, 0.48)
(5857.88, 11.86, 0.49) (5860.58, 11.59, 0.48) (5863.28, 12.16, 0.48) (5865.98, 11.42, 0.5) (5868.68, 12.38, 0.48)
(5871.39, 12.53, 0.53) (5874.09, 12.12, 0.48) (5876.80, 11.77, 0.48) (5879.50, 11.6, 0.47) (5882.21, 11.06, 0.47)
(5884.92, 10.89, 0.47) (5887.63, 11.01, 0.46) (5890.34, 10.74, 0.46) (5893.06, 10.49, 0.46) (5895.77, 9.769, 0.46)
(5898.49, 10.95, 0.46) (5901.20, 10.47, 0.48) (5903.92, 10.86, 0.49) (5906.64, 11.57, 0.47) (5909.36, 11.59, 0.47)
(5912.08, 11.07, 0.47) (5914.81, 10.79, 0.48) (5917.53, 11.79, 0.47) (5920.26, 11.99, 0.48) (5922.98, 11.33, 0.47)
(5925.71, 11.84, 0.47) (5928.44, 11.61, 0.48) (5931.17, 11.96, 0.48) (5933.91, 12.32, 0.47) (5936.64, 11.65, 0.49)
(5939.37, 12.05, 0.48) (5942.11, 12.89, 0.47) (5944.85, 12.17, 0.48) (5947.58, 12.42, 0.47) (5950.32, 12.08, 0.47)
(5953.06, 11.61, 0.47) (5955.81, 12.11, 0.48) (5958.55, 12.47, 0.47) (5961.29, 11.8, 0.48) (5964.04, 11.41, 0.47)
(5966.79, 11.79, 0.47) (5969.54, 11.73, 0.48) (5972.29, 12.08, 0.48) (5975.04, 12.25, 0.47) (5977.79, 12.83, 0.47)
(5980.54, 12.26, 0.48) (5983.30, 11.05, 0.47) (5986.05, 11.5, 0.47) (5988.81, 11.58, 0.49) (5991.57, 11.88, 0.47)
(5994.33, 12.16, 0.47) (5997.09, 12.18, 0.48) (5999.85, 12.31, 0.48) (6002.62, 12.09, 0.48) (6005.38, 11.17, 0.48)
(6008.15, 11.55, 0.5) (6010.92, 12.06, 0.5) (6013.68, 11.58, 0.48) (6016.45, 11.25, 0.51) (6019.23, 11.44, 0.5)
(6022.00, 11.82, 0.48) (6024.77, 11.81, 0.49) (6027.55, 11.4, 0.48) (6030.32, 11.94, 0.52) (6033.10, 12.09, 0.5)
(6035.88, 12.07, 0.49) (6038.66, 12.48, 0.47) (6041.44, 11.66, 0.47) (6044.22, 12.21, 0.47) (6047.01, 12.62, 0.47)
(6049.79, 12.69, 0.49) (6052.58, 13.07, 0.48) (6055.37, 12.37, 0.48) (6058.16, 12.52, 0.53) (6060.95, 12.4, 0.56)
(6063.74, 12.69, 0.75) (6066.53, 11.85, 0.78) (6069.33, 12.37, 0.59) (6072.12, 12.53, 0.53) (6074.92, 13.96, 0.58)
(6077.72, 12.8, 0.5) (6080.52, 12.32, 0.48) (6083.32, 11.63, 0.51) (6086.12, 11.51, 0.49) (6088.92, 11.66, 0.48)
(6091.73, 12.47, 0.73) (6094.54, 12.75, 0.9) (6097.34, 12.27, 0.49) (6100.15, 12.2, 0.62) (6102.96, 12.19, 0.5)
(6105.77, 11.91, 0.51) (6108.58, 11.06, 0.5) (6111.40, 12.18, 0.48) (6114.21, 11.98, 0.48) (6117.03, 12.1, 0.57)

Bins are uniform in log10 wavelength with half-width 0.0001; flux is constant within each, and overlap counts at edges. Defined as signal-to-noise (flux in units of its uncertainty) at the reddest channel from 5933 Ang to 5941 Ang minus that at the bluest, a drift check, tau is -1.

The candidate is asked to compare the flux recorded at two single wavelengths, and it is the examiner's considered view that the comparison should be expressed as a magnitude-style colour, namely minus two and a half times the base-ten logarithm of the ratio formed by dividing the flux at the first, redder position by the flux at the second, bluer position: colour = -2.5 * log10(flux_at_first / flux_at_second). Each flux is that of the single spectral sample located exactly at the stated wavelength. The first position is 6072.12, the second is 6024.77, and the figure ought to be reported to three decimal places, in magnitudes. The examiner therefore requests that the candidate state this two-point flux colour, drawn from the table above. -0.064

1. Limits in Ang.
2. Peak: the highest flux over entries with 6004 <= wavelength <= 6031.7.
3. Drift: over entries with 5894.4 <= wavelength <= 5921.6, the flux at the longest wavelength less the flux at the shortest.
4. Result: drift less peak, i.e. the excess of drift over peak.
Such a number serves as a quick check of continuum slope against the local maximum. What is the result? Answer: -9.8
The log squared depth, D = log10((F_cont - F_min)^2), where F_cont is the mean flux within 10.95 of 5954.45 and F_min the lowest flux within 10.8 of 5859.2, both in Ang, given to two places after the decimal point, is -0.46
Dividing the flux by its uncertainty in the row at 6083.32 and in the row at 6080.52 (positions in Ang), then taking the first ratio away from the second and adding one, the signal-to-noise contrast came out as 3.9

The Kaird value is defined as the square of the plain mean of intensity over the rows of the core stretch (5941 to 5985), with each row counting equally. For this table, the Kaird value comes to 145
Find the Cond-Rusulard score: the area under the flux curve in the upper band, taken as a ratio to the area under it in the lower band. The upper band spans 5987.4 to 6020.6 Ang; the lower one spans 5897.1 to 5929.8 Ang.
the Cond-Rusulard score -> 1.06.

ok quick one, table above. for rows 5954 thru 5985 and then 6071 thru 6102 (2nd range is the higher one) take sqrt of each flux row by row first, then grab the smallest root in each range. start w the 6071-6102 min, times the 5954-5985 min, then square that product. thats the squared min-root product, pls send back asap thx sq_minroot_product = 127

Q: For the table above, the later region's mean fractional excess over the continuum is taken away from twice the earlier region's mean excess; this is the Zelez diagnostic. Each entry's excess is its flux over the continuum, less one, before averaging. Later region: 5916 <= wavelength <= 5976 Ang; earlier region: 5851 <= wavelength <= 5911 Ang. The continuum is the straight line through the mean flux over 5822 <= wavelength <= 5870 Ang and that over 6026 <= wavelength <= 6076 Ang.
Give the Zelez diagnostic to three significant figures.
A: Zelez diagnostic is -0.103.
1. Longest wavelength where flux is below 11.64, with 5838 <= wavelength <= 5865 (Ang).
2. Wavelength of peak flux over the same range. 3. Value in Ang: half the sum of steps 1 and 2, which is 5853.8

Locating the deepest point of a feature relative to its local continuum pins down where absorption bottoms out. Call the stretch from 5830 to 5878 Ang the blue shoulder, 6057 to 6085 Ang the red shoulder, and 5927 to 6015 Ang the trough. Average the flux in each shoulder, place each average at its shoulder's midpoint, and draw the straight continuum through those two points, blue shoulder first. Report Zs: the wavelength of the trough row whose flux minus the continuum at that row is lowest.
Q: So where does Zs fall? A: 5983.30 Ang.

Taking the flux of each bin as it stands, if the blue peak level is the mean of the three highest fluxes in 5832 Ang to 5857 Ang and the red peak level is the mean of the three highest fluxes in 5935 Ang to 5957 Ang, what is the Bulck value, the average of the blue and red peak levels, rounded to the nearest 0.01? 12.47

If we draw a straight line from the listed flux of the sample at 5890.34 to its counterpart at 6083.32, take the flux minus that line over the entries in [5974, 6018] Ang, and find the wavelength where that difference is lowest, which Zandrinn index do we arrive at 5983.30 Ang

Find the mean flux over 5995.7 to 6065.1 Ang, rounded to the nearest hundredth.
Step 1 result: 12.06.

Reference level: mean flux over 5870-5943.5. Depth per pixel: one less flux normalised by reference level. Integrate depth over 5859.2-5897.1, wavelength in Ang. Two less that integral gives 1.9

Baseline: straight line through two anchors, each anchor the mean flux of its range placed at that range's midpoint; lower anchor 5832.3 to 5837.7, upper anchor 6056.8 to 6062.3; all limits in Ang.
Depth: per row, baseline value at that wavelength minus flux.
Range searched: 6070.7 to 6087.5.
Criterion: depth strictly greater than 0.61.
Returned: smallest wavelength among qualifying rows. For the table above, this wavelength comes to 6083.32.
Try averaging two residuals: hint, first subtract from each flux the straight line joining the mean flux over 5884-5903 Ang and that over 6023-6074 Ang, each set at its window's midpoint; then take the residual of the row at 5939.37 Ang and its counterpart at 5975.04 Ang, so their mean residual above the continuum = 0.85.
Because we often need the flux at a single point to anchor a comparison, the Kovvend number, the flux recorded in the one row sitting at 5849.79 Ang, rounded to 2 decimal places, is 11.53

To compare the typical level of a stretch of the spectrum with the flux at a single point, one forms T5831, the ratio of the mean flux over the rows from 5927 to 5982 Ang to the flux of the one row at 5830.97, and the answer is 0.98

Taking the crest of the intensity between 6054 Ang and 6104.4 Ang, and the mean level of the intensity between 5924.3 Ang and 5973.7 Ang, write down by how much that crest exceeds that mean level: 2.0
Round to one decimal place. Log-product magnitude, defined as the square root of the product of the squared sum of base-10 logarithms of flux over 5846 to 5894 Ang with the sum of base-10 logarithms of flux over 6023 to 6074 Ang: 84.9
